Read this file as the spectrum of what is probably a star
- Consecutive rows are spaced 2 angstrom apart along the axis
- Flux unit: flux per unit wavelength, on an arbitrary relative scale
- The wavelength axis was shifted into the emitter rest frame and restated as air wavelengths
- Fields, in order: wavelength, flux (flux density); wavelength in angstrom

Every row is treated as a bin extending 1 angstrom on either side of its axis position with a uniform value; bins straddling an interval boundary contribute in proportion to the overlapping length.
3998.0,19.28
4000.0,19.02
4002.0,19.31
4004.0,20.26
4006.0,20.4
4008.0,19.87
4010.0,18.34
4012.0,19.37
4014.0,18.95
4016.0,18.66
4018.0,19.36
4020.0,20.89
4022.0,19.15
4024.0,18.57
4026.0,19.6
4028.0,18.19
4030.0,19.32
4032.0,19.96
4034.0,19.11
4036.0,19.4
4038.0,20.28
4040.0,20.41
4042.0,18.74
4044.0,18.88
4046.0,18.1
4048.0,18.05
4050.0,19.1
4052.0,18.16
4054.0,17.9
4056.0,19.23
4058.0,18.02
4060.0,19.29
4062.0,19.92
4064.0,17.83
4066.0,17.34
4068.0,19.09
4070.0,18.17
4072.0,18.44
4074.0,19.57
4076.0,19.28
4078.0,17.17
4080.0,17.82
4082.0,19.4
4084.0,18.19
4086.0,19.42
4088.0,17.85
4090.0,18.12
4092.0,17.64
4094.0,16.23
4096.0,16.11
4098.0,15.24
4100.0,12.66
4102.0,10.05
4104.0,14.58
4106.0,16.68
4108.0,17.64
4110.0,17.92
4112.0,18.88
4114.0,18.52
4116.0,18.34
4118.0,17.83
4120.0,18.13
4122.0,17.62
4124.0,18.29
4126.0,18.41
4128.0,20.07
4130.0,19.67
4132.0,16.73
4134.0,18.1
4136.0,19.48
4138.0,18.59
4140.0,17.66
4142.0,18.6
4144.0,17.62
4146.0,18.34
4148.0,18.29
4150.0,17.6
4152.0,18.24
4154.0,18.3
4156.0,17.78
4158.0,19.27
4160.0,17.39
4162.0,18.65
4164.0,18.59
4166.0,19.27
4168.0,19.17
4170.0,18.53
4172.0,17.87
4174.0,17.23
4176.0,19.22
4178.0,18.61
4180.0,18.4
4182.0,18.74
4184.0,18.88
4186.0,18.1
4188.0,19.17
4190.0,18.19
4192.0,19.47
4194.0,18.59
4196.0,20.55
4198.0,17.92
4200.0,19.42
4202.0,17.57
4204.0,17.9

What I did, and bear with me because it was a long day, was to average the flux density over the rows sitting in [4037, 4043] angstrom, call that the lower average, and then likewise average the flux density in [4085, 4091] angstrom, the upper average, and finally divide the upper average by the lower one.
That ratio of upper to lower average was 0.93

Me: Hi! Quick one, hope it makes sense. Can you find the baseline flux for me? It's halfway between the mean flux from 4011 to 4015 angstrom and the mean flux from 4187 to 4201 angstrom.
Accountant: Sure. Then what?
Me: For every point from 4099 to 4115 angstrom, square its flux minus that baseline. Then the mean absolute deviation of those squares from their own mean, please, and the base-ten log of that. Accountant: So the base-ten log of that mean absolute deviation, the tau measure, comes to 1.3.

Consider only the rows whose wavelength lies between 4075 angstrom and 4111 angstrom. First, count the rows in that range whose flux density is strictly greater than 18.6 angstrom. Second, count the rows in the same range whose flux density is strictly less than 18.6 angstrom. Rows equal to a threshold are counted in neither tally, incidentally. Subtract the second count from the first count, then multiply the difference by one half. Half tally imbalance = -6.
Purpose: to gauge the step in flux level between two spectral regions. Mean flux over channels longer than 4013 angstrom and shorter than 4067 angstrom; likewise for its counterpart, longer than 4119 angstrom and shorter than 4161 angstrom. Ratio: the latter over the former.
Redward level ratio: 0.96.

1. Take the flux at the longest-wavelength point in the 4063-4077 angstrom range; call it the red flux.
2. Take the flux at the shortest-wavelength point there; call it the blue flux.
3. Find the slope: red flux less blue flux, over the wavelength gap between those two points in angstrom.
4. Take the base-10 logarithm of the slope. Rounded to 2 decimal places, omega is -0.92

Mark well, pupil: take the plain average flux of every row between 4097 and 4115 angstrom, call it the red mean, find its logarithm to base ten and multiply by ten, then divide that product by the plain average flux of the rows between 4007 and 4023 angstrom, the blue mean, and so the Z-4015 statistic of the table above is 0.62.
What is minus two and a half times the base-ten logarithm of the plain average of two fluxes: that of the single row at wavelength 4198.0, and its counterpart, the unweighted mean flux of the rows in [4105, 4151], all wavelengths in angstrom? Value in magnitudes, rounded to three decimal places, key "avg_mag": -3.142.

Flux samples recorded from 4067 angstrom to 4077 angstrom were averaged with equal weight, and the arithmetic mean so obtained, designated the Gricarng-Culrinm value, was 18.9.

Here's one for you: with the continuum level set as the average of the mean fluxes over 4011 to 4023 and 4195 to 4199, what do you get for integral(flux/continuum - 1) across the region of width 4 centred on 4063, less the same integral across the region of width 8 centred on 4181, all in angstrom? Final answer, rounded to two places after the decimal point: 0.18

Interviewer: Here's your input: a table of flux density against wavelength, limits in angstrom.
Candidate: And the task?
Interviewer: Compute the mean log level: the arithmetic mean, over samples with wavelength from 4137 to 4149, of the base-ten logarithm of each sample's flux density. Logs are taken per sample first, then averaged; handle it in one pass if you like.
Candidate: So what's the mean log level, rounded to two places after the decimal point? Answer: 1.26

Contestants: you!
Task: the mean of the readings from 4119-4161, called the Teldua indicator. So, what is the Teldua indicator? 18.3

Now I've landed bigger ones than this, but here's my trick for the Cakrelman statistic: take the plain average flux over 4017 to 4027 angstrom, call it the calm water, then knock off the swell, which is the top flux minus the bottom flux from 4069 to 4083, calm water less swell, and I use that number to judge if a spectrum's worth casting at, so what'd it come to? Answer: 17.1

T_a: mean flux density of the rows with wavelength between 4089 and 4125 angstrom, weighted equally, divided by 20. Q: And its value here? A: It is 0.835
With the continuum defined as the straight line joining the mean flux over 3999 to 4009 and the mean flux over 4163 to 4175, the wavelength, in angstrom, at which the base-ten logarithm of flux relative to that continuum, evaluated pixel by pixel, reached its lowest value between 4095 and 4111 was 4102.0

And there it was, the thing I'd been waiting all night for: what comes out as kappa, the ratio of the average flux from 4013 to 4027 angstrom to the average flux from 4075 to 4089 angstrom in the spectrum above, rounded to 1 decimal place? 1.0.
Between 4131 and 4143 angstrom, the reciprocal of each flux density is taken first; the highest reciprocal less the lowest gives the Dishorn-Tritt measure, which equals 0.008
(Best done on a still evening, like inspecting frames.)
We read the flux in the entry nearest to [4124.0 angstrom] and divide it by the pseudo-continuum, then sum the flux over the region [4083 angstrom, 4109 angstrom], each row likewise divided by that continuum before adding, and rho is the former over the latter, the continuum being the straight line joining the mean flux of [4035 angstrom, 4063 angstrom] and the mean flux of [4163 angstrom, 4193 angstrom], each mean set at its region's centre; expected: 0.0873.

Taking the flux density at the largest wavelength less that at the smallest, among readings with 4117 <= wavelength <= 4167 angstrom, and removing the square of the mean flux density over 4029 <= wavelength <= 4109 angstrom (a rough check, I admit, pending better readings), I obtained -321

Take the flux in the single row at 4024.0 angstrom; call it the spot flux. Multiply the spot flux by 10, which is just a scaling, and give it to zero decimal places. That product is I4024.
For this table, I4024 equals 186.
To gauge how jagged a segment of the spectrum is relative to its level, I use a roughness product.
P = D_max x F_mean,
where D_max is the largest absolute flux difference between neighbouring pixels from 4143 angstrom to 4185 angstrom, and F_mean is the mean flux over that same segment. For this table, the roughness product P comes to 36.6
